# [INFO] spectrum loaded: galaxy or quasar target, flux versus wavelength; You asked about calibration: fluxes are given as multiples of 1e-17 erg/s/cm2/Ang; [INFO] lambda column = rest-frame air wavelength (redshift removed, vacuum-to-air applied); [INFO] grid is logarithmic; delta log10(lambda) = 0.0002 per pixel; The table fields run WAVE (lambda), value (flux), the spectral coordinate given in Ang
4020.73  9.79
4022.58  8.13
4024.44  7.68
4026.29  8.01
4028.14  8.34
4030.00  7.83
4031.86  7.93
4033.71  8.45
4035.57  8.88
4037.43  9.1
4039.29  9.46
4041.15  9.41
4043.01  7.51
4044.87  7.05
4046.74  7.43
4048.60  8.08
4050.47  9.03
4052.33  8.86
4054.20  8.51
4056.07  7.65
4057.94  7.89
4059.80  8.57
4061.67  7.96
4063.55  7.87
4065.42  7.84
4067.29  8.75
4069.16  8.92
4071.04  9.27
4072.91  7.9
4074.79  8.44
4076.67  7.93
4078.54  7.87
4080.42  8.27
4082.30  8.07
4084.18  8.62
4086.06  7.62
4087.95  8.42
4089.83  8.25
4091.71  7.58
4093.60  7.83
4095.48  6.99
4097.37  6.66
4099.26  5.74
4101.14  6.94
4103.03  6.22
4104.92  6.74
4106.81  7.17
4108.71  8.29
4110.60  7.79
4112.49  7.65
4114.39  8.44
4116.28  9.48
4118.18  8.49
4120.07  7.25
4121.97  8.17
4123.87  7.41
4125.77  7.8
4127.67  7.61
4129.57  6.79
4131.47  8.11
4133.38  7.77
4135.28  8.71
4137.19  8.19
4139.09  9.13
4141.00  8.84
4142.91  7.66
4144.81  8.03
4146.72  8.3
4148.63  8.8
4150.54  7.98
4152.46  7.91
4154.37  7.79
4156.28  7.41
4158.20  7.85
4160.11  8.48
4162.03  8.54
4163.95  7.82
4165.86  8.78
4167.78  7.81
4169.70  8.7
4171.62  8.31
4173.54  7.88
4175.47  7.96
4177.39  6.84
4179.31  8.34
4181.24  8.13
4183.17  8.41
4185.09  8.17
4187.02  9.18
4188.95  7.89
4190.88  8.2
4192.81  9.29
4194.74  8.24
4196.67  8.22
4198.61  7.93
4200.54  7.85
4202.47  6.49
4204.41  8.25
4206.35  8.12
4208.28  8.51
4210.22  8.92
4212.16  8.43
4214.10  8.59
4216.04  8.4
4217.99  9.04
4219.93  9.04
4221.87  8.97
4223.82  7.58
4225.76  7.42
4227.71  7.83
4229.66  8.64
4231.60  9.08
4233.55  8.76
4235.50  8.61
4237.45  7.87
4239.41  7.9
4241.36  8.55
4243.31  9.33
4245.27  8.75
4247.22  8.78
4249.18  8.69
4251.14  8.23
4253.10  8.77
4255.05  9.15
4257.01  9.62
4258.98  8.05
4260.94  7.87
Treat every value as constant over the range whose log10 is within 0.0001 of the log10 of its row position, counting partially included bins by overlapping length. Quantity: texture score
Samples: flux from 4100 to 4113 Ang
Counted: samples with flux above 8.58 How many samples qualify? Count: 0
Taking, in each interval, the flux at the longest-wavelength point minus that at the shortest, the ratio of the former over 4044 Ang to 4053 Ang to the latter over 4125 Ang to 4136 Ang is 2.0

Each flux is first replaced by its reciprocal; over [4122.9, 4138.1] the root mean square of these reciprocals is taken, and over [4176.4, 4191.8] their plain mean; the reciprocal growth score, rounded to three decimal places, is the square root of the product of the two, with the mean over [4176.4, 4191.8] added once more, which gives 0.250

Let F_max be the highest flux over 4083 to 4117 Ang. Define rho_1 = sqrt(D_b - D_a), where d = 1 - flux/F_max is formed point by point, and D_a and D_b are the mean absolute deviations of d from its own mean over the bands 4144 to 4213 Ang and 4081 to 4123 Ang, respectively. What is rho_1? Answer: 0.18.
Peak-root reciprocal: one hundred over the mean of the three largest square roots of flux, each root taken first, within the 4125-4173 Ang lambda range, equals 33.5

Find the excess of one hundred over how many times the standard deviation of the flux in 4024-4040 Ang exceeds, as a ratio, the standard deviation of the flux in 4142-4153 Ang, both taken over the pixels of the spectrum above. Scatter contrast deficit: 98.4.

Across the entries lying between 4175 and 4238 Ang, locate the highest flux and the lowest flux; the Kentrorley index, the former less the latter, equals 2.8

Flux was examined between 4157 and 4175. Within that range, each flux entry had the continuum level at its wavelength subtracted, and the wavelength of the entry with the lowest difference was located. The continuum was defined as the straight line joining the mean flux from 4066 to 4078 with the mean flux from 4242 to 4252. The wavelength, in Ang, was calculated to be 4167.78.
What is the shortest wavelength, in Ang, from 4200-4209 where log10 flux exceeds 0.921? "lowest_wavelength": 4208.28 Ang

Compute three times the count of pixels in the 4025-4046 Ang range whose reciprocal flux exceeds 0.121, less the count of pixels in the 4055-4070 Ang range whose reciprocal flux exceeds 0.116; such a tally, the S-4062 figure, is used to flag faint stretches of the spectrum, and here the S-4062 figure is 9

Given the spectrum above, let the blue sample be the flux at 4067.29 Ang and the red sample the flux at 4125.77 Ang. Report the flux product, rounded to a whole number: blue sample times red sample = 68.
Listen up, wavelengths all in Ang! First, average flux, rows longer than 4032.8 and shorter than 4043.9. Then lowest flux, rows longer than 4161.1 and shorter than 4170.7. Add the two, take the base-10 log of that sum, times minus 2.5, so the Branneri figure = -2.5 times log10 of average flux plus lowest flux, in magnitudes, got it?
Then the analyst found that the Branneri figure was -3.05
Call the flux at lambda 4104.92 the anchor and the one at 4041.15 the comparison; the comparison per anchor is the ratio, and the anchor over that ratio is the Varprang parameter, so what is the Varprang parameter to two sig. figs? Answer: 4.8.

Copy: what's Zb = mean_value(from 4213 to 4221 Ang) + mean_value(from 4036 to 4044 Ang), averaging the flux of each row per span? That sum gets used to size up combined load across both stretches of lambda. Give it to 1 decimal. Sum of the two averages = 17.6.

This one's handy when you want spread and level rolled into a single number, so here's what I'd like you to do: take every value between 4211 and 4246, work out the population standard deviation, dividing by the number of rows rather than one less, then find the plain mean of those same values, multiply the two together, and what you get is 4.6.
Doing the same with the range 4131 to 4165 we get 3.8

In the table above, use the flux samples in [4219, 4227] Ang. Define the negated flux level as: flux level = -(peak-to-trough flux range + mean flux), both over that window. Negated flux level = -9.9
